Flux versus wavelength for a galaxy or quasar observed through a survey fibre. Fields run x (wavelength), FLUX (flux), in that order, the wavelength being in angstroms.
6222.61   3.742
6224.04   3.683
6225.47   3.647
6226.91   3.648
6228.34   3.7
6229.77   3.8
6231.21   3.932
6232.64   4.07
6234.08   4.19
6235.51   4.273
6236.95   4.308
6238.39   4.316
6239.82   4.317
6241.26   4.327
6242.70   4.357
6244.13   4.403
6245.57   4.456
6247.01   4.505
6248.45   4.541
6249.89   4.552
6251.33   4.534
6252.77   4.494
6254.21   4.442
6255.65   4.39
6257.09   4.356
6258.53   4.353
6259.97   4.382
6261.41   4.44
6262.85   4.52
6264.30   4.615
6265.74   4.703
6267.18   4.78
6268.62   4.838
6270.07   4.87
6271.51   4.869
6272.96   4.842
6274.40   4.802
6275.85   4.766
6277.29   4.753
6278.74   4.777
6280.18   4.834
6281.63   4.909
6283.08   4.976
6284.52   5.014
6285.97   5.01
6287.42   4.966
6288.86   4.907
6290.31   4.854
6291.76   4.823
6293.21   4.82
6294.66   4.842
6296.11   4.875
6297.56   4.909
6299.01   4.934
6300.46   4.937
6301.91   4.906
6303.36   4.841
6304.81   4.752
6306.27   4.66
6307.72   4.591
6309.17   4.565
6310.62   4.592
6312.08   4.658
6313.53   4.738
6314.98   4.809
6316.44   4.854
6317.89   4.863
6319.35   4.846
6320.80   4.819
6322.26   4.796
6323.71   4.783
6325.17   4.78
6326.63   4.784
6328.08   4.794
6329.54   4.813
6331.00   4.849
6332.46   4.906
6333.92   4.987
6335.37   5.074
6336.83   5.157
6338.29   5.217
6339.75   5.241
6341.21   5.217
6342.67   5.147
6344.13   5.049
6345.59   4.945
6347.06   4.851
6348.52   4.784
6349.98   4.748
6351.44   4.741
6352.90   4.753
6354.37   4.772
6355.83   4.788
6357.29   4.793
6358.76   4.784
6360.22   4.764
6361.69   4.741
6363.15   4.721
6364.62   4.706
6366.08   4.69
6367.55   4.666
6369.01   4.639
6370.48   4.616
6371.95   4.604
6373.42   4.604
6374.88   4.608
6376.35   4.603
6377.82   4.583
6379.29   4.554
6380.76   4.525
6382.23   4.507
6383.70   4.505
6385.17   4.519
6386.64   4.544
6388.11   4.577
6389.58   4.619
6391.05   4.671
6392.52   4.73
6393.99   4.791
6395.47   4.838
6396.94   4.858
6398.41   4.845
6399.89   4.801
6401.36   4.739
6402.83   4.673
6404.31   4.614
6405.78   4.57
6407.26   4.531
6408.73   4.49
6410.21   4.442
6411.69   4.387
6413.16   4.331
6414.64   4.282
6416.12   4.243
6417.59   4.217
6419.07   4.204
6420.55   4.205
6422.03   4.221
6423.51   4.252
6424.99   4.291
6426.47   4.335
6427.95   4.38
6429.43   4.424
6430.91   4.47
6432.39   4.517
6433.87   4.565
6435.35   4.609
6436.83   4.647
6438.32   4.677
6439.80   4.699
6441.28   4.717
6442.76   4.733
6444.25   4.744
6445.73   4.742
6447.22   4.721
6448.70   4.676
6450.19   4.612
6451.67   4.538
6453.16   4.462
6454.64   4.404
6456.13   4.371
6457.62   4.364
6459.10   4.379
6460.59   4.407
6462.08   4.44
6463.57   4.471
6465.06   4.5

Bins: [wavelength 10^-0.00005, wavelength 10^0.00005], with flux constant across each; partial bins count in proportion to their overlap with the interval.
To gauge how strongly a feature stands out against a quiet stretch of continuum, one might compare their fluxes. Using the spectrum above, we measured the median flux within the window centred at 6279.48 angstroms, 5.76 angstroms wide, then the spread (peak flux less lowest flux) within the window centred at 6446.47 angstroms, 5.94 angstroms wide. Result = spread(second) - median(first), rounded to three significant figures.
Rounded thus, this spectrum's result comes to -4.74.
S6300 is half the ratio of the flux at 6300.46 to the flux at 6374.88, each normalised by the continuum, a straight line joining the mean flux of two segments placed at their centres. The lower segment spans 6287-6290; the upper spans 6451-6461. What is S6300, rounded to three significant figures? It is 0.511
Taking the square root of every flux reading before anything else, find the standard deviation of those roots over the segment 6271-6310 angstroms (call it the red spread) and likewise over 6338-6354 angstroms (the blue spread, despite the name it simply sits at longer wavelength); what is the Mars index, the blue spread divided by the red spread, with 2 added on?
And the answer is 3.8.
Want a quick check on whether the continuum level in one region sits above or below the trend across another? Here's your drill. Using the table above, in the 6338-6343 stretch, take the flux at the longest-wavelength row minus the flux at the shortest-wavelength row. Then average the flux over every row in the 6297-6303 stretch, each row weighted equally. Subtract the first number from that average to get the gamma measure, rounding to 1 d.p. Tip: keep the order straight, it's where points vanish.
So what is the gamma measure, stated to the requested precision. 5.0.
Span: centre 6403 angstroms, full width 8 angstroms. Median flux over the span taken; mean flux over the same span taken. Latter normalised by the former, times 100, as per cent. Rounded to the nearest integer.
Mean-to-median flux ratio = 100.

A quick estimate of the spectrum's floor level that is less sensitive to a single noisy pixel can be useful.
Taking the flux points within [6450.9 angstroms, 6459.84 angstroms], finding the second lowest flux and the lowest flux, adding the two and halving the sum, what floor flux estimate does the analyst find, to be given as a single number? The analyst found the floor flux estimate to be 4.4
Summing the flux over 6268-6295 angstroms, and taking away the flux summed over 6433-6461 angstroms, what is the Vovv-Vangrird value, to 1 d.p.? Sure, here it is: 5.4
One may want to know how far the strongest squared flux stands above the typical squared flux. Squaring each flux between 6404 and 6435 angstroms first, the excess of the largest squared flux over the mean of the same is 2.09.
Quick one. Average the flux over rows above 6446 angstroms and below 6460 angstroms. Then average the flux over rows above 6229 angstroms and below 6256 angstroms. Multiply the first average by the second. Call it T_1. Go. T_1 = 19.5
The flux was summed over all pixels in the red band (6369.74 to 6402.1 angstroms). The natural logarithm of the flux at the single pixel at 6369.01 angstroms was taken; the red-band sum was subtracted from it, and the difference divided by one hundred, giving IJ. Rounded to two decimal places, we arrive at -1.01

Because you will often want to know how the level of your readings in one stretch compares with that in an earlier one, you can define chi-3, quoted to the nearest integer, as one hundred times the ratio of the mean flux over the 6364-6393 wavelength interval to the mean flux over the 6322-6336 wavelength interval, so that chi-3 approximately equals 95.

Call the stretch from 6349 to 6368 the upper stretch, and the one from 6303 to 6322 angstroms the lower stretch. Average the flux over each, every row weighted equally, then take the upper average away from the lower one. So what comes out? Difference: -0.01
